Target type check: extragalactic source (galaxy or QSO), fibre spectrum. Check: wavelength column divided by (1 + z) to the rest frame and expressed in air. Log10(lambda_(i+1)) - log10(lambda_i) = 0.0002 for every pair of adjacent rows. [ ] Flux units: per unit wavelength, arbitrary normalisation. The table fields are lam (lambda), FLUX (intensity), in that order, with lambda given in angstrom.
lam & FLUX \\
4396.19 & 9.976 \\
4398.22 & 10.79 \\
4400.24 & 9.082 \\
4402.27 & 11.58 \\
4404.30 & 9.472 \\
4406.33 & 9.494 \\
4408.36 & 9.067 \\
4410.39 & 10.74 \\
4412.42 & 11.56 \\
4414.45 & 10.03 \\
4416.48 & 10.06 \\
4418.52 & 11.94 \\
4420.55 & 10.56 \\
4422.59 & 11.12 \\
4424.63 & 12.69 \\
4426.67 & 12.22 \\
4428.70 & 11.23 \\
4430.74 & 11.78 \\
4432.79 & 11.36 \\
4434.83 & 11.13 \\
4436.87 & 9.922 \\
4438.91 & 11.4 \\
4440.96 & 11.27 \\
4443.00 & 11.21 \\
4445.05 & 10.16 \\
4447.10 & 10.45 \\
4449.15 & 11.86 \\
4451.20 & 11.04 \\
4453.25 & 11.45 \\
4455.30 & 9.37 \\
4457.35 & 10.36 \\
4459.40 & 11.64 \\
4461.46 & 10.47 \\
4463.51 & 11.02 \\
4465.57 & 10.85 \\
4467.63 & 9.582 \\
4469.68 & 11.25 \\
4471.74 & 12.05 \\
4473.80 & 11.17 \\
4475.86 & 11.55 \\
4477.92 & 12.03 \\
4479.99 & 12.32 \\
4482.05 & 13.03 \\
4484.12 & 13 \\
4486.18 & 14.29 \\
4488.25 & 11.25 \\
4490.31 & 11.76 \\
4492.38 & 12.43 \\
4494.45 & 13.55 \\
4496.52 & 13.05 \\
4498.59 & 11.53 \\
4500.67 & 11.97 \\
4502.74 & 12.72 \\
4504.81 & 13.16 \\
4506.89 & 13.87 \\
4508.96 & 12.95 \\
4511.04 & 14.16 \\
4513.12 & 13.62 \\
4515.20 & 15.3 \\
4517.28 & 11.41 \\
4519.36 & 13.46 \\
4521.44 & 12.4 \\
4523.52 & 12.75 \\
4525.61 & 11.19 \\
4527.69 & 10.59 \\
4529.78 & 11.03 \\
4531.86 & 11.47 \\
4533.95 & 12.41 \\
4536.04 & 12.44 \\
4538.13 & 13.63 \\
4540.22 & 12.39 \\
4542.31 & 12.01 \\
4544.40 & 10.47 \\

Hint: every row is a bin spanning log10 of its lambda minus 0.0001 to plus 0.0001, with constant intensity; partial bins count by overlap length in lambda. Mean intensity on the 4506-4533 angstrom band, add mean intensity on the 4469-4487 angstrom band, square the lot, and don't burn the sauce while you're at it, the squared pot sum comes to 621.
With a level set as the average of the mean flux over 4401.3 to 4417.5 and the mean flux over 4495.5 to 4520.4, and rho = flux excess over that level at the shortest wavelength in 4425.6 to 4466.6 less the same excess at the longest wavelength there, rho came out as 1.4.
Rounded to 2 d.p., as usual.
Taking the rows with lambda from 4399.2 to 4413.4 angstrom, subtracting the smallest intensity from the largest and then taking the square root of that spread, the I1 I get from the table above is 1.59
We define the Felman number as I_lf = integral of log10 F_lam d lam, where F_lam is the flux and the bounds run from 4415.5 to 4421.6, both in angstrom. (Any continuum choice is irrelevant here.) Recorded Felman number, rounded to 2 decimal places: 6.31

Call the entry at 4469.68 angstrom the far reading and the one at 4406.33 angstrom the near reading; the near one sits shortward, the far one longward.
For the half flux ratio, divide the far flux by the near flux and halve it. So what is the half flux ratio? 0.592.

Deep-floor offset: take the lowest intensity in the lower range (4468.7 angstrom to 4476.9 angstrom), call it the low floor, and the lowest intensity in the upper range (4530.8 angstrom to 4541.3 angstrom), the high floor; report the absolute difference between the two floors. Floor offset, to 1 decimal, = 0.3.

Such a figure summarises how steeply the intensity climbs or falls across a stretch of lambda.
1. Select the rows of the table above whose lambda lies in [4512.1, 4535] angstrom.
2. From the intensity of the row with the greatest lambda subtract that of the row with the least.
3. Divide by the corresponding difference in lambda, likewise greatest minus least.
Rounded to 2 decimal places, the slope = -0.06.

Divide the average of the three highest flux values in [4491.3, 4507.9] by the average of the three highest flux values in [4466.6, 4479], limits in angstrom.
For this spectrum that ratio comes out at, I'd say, 1.14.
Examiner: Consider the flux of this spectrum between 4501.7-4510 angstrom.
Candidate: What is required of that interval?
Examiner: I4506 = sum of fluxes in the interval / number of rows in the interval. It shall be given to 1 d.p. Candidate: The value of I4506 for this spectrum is 13.2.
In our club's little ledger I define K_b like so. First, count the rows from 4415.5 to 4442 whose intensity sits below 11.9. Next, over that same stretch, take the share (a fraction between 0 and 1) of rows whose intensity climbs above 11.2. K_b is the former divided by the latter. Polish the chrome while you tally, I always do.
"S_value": 16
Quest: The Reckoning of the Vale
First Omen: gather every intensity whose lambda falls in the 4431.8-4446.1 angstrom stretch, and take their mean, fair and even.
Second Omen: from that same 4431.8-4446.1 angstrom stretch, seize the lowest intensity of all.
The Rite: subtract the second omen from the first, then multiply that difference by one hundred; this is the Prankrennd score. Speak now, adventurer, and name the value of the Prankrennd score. 100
